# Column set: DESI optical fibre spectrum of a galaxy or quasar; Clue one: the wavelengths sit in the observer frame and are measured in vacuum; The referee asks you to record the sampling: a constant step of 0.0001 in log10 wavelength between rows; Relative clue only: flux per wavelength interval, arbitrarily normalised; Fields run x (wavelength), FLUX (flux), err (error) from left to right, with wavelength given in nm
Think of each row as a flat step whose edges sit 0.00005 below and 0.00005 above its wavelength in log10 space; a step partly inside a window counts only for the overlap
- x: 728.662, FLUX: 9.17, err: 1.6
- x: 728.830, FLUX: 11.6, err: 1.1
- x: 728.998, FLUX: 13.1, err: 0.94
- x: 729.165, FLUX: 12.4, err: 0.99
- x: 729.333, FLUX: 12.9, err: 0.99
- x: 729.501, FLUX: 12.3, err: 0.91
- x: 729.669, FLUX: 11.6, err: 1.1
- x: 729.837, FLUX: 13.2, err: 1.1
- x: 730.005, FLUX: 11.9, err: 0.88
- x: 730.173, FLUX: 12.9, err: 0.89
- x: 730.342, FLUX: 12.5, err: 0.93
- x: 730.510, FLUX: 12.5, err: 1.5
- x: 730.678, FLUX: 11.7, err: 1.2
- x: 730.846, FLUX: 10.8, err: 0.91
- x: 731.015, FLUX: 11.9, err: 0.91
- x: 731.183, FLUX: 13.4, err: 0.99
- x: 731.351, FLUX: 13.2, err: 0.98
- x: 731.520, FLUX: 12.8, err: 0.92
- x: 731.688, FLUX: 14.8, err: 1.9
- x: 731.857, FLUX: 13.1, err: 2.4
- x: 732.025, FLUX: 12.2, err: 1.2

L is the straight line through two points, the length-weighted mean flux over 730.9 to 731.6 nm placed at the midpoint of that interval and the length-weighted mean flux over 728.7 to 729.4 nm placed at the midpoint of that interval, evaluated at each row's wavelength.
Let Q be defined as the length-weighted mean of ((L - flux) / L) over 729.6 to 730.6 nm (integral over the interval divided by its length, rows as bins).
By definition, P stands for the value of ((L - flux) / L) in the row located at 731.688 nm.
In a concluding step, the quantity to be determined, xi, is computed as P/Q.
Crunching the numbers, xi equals -37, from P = -0.155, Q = 0.004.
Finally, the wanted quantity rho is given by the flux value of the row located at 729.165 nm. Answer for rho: 12.4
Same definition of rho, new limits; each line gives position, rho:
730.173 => 12.9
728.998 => 13.1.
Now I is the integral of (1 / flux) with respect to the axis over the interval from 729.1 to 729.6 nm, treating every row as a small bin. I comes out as 0.0400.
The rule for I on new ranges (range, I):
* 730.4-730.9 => 0.0427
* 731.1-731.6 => 0.0381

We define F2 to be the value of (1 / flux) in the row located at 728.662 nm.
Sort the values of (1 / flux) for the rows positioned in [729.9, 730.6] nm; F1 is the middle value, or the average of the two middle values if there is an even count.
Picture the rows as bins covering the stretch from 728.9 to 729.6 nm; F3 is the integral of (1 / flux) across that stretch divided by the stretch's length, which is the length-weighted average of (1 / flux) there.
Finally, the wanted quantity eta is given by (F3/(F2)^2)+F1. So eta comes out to 6.7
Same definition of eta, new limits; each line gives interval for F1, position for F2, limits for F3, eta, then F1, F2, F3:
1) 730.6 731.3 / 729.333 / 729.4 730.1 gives 13.7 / 0.0848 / 0.078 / 0.0817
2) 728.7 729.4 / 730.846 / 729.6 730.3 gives 9.5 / 0.0791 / 0.093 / 0.0806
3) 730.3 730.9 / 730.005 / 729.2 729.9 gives 11.5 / 0.0827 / 0.084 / 0.0803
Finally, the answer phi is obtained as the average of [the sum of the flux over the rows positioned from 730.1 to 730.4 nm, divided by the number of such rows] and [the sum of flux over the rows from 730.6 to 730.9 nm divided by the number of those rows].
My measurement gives 12.0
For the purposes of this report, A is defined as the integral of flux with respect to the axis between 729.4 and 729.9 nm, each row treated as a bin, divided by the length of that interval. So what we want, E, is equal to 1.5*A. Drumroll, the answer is 18.5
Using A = 12.3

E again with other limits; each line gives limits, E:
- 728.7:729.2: 18.1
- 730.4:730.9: 17.7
